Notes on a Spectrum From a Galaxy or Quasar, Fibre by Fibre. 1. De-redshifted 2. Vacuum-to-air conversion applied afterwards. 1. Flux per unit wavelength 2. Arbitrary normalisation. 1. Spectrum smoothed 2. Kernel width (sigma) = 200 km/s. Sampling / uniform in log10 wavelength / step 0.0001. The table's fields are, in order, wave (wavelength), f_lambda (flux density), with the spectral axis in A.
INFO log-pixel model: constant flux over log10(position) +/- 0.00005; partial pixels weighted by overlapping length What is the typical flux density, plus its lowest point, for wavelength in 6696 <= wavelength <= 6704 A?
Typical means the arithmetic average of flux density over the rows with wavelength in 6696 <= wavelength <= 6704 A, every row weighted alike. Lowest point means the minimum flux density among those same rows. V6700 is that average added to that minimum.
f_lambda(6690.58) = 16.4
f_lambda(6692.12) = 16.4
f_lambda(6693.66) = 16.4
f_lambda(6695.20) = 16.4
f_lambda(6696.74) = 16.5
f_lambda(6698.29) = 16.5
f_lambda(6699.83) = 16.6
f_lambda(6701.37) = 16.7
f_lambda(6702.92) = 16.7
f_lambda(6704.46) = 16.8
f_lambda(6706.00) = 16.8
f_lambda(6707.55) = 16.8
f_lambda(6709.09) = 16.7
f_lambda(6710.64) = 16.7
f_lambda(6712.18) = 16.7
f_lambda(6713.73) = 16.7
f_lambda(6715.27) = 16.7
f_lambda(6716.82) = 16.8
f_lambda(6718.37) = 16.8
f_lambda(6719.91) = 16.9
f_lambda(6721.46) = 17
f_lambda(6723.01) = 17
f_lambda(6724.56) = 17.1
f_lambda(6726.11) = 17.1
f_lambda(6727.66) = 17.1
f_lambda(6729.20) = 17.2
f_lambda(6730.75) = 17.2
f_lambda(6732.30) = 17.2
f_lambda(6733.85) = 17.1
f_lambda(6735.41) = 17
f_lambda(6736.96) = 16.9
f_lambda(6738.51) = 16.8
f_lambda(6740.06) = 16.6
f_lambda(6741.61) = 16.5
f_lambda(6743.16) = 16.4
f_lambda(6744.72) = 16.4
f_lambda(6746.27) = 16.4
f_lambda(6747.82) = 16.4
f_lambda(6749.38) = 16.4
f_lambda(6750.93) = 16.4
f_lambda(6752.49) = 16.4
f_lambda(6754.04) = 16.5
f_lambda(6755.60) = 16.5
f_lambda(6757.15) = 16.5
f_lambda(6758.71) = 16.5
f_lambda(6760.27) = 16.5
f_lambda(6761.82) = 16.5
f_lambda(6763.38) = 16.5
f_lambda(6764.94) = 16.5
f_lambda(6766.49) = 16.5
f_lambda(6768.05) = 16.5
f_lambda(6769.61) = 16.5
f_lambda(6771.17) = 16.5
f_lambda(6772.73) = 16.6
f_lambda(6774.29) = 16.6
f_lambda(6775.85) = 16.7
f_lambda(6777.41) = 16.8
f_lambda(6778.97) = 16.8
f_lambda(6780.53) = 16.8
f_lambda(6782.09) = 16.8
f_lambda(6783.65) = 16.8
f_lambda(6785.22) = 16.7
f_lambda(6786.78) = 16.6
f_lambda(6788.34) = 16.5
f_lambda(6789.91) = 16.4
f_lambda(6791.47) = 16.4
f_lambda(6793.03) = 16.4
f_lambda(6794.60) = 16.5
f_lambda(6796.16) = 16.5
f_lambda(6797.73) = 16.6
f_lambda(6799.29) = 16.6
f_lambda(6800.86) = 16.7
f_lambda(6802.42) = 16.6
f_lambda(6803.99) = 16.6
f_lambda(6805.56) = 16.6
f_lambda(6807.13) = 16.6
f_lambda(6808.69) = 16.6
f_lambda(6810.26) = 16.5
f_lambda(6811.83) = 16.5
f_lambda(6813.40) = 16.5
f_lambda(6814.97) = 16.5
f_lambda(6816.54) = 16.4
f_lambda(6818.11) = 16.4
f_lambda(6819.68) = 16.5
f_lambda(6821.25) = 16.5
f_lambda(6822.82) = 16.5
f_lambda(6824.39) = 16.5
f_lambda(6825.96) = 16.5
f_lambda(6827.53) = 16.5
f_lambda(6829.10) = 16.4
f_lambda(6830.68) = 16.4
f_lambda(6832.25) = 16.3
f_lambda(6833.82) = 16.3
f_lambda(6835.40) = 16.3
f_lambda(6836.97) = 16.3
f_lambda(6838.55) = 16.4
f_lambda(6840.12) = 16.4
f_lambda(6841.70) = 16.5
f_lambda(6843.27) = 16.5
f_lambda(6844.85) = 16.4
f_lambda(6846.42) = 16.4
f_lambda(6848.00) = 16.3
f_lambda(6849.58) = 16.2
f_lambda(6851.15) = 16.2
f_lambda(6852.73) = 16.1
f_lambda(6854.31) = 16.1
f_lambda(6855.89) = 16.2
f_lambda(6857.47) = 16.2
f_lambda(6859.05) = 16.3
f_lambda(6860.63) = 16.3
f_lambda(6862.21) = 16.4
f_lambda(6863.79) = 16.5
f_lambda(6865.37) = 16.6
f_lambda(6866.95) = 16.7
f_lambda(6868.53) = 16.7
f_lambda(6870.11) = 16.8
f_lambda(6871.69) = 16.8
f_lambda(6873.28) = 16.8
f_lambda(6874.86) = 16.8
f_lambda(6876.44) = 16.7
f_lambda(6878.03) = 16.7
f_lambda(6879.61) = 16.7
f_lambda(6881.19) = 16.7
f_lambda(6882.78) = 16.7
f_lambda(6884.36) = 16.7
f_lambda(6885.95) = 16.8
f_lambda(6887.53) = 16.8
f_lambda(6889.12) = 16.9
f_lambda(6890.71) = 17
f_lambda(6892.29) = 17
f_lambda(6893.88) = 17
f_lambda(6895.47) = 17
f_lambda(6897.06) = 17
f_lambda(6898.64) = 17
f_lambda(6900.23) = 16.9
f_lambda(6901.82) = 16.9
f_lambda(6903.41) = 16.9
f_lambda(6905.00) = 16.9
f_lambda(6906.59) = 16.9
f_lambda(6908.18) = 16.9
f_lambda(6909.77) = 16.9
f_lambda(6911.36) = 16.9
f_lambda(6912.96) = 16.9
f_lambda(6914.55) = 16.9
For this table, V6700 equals 33.10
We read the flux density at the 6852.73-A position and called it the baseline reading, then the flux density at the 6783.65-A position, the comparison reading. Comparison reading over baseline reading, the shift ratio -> 1.04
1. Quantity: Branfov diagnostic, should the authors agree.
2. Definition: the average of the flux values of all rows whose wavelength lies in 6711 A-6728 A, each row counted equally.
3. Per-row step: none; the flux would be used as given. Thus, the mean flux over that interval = 16.9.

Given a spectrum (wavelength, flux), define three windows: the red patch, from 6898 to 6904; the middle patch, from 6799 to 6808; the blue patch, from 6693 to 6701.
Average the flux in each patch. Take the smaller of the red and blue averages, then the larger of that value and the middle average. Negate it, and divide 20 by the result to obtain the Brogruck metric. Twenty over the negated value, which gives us -1.20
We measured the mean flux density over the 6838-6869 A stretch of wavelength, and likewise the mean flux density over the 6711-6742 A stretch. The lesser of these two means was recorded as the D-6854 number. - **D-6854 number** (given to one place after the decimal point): 16.4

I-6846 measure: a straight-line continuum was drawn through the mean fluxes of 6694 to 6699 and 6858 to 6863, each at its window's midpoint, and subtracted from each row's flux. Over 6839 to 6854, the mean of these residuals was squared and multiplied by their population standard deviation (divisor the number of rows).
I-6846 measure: 0.000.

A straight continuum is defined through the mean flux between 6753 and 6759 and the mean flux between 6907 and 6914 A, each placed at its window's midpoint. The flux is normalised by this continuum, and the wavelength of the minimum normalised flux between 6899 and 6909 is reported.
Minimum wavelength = 6908.18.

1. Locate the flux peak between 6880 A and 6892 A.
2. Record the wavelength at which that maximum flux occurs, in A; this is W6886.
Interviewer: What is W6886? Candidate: 6890.71 A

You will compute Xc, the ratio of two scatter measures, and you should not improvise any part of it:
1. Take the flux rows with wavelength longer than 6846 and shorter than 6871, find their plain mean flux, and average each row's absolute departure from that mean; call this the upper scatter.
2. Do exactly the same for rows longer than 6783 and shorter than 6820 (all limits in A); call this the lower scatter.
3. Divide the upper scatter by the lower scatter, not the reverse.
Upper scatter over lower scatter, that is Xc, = 2.1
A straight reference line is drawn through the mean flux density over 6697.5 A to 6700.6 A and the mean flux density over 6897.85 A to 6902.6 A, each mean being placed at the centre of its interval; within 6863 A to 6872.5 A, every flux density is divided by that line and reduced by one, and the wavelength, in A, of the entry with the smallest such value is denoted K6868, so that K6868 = 6863.79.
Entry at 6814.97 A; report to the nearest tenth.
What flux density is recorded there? 16.5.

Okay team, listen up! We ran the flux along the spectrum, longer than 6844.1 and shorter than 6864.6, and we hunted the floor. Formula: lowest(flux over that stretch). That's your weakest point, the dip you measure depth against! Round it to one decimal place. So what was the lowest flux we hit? 16.1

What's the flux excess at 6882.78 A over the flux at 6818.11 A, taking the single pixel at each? 0.3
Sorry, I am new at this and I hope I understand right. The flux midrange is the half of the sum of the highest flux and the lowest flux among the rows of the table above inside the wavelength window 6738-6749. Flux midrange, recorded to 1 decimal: 16.6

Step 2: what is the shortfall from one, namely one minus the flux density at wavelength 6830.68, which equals -15.4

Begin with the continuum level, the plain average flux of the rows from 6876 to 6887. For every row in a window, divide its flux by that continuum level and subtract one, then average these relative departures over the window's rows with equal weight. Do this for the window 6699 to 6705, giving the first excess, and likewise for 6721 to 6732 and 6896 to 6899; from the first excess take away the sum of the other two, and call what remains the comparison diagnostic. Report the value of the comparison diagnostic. -0.041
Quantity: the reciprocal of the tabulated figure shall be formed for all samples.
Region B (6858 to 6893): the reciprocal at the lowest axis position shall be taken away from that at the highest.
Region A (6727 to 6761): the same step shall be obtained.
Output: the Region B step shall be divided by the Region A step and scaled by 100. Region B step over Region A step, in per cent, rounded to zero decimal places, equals -119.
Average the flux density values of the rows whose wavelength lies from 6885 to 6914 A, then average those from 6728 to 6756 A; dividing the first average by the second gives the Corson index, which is 1.01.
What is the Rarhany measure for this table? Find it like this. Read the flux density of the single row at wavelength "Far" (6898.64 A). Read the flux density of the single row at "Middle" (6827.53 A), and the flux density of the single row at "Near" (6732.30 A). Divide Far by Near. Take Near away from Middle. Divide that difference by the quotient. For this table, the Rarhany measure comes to -0.71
